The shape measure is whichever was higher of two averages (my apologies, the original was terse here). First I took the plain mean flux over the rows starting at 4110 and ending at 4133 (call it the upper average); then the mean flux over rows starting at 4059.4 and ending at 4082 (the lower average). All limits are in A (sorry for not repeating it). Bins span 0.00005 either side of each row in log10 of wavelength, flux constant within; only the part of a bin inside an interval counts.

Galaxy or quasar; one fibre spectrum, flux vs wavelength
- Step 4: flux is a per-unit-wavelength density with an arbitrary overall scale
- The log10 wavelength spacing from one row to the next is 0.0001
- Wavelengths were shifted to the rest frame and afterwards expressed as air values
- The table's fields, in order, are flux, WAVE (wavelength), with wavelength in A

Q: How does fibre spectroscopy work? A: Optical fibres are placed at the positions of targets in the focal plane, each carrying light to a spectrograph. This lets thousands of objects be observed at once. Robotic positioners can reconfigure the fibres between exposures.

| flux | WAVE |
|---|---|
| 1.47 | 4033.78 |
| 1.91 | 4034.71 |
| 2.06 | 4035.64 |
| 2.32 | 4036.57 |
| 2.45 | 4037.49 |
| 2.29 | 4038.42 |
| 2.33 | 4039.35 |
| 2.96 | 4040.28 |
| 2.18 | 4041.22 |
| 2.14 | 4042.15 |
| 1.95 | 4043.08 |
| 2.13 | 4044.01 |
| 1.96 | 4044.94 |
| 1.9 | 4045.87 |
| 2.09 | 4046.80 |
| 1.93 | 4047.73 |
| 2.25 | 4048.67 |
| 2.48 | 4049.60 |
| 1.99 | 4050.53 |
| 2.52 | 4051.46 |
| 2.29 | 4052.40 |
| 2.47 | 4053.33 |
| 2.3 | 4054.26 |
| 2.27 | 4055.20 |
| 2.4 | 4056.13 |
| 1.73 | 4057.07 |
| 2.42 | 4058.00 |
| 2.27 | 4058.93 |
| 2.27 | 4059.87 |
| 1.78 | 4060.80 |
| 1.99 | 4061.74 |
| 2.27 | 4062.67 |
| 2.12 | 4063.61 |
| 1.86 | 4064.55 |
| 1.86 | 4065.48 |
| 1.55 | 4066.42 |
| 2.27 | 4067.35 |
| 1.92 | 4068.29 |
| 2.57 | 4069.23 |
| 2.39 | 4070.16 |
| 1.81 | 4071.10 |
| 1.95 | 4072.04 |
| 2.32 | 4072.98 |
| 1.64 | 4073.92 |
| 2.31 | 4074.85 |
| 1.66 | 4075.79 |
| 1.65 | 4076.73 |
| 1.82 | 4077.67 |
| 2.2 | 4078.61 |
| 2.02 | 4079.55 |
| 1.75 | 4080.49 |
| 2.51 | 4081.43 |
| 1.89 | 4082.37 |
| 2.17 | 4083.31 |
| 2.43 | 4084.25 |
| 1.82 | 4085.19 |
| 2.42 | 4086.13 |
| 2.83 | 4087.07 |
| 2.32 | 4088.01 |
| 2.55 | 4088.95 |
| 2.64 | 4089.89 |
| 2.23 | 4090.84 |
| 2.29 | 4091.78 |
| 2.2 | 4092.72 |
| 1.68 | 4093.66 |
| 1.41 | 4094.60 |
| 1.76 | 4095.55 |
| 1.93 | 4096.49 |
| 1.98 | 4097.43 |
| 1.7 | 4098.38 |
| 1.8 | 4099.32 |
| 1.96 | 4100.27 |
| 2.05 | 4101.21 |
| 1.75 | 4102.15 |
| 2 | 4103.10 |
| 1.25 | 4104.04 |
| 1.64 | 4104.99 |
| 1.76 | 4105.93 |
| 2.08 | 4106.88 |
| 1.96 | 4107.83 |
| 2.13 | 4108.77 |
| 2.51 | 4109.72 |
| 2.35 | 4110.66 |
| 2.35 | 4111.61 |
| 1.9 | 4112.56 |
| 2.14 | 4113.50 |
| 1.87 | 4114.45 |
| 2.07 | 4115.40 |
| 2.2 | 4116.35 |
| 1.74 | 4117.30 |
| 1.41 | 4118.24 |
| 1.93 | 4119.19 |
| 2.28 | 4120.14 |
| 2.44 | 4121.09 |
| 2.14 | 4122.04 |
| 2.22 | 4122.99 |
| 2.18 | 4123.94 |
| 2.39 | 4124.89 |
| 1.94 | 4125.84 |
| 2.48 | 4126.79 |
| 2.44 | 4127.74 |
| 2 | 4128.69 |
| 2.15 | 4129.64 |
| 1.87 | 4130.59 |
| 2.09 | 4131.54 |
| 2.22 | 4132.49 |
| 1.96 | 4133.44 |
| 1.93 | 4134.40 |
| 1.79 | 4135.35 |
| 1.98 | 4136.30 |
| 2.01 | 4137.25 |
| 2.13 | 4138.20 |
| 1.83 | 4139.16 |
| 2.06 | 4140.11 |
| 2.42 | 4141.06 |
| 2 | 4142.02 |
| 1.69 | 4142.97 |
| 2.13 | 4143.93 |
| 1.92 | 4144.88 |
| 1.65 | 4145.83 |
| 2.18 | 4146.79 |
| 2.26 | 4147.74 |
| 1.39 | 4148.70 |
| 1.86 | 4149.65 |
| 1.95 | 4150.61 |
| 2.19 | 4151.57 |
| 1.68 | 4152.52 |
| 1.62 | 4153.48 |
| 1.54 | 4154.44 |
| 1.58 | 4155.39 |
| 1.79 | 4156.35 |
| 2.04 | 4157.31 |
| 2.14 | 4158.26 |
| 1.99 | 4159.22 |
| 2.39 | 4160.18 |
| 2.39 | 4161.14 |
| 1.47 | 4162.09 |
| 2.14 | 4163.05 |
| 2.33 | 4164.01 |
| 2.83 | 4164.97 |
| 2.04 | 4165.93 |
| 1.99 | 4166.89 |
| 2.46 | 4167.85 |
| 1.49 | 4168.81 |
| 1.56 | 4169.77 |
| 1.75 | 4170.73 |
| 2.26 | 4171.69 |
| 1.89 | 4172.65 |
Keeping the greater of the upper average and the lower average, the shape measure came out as 2.12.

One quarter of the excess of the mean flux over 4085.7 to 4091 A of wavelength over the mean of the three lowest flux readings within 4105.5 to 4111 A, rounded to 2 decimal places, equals 0.14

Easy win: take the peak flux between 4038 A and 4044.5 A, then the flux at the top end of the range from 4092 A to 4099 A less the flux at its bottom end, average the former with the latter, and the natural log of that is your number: 0.21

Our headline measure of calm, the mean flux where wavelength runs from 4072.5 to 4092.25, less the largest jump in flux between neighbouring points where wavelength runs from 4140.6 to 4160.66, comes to 1.30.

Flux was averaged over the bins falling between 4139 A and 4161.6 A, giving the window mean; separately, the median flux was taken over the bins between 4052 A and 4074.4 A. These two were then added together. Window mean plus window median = 4.22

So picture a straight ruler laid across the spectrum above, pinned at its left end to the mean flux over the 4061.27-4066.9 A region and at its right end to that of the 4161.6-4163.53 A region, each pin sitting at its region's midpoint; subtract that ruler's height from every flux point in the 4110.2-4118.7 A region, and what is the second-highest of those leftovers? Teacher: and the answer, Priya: 0.47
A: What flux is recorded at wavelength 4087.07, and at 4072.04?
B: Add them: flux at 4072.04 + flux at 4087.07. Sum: 4.8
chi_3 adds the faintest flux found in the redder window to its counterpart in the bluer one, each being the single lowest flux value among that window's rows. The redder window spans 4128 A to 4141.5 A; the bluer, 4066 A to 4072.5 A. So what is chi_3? 3.34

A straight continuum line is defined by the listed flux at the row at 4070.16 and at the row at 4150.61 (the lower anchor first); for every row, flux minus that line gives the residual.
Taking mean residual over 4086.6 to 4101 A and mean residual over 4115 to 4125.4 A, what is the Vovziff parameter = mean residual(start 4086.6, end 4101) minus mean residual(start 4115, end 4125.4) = -0.15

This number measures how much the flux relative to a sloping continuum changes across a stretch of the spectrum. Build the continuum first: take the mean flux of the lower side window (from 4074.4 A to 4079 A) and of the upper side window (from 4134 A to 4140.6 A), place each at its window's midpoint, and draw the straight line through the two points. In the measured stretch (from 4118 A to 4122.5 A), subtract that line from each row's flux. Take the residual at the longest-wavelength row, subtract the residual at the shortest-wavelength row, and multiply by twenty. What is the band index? 15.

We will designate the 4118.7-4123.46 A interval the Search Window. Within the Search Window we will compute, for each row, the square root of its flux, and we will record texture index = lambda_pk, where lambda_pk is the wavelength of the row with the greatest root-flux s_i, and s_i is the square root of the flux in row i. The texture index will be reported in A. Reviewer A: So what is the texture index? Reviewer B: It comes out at 4121.09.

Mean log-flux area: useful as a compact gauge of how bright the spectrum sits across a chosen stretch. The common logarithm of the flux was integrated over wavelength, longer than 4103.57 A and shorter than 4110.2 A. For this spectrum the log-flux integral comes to 1.8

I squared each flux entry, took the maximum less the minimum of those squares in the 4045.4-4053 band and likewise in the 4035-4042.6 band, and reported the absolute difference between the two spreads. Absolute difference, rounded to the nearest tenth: 1.8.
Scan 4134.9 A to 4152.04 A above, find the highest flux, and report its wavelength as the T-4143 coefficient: 4141.06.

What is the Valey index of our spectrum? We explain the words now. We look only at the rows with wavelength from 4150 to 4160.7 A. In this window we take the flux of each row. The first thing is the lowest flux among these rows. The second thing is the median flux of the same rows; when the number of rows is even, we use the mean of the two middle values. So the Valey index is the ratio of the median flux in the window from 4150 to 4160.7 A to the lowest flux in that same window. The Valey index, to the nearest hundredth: 1.27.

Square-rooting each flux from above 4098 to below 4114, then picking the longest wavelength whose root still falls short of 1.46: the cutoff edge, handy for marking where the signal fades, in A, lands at 4112.56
